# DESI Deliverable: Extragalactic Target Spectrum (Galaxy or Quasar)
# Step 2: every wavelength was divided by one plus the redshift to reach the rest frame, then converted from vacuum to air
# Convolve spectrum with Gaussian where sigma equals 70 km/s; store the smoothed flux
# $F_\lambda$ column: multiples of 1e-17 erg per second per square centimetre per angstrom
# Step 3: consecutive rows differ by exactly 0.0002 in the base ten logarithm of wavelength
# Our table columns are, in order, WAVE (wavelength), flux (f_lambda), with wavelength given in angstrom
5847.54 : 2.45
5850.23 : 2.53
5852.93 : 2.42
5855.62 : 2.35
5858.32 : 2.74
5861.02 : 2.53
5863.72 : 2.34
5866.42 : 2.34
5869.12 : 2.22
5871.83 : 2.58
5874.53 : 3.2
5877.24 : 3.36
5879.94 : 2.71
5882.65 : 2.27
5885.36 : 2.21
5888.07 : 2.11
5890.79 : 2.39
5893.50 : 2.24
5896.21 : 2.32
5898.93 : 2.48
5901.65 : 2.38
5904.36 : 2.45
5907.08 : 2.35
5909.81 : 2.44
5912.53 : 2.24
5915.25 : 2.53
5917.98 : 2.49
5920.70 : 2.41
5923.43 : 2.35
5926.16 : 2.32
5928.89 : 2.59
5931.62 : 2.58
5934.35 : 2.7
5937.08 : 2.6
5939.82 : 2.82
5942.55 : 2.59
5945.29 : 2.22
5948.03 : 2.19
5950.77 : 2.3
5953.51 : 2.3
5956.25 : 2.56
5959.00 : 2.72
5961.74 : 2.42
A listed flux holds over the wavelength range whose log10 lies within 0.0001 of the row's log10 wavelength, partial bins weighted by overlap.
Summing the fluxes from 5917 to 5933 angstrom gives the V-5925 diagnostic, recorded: 14.74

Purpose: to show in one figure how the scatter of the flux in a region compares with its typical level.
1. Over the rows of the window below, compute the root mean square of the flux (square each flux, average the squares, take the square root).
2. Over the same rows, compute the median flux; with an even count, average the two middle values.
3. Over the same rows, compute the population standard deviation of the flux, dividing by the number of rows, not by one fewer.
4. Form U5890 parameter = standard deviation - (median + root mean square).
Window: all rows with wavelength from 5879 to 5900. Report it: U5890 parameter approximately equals -4.5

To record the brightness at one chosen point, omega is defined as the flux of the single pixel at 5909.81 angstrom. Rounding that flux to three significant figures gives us 2.44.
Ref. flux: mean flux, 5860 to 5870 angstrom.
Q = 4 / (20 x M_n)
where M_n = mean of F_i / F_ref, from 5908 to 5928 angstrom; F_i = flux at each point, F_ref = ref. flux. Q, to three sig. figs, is 0.197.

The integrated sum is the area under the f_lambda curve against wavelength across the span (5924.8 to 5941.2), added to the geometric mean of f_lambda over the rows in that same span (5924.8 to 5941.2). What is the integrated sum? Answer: 45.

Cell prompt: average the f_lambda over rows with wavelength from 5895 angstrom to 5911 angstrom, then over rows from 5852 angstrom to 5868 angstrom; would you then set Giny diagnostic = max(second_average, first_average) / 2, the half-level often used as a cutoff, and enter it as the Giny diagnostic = 1.23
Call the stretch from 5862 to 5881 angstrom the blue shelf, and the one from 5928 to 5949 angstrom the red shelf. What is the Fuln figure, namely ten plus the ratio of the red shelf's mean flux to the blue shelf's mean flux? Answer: 10.9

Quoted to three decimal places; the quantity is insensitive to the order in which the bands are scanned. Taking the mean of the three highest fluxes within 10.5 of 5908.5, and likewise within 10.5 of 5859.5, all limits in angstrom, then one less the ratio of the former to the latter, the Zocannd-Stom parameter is 0.038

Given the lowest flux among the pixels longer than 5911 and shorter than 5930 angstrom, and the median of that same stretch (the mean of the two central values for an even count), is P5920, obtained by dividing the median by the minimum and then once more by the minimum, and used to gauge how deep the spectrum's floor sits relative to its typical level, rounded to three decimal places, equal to 0.480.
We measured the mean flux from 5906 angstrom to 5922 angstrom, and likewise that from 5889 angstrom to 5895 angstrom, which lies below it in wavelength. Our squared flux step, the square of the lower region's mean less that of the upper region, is 0.01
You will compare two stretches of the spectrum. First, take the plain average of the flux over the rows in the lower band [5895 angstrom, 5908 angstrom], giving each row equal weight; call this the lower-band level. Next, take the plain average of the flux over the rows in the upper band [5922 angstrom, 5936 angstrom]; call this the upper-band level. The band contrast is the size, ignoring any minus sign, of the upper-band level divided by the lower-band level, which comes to 1.05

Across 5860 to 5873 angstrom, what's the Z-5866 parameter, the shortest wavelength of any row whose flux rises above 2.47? 5861.02 angstrom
